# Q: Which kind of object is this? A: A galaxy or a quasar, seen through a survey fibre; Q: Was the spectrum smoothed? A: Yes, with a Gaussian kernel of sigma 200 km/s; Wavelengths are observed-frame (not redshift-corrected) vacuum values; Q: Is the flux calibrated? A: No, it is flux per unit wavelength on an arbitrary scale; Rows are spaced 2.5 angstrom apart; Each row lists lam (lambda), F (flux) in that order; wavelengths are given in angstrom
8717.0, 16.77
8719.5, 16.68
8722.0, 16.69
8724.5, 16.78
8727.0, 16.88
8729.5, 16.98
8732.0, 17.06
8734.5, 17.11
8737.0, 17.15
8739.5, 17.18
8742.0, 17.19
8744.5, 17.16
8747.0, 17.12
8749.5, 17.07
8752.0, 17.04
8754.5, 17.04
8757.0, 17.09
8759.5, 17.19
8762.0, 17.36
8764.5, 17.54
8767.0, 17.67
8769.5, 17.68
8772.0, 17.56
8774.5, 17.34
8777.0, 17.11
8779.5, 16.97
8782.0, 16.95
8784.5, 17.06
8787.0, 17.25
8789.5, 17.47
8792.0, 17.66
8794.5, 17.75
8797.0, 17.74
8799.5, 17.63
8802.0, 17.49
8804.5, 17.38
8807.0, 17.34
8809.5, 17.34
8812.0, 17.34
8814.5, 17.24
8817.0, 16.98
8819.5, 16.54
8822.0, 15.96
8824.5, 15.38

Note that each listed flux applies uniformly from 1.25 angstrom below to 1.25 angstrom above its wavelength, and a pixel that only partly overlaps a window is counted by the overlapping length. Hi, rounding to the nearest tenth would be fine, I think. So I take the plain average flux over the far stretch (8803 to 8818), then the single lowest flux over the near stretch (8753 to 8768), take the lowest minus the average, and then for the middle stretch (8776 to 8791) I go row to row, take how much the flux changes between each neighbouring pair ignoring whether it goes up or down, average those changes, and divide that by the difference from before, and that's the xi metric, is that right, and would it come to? -0.6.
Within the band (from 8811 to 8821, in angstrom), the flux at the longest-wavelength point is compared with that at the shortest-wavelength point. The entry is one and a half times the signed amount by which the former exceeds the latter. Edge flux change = -1.2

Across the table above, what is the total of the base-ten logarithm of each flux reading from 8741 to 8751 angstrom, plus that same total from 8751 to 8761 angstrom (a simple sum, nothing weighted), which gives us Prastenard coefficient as 9.866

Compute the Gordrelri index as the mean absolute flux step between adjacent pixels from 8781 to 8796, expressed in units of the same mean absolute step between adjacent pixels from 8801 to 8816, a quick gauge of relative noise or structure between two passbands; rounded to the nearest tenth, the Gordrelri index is 3.2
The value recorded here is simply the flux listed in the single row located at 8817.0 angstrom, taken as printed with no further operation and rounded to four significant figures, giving 16.98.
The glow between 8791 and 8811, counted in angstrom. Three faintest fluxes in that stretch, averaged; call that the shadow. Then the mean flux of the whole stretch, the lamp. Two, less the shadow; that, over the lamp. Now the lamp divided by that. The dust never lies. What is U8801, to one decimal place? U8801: -20.0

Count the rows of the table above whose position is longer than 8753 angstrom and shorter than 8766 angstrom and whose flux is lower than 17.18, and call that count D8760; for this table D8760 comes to 2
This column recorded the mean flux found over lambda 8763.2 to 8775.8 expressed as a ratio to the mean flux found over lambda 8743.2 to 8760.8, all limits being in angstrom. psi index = 1.03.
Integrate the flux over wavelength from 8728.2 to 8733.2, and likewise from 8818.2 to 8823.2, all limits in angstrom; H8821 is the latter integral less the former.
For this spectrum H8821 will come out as -3.8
